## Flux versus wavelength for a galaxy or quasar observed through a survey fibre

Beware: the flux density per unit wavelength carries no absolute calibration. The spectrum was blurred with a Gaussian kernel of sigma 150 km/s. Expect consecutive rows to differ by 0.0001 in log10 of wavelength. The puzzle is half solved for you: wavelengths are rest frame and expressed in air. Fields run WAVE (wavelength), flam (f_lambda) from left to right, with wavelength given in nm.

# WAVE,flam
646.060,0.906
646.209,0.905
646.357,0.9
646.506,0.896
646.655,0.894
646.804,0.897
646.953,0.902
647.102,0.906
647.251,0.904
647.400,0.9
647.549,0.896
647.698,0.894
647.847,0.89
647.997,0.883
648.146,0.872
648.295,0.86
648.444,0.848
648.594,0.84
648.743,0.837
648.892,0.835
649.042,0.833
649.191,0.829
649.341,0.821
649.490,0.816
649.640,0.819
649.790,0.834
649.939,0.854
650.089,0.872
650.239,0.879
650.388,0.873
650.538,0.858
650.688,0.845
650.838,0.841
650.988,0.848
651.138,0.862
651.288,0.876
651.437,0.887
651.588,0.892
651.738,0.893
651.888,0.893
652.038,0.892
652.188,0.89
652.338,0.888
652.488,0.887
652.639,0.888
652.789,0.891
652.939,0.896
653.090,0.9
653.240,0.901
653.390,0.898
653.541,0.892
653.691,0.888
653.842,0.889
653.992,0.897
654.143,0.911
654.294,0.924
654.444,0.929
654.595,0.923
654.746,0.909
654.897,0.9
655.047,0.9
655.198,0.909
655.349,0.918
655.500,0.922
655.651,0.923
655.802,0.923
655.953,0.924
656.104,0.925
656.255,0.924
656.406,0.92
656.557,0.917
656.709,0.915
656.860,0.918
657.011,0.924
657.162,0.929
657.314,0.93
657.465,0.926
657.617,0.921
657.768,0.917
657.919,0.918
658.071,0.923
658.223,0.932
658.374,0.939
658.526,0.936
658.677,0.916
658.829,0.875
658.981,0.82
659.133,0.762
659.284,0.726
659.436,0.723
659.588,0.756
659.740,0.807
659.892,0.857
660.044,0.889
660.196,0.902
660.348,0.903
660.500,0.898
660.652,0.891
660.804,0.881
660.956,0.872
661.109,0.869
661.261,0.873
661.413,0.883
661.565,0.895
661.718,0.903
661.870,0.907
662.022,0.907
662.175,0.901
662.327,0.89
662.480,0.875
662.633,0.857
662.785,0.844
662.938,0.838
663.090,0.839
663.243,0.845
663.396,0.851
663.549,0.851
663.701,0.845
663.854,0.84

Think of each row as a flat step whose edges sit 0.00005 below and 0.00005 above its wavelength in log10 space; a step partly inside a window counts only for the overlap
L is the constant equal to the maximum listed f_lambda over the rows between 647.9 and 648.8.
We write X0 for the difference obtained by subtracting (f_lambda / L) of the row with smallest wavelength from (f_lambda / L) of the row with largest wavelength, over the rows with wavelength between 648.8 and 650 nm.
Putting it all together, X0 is 0.022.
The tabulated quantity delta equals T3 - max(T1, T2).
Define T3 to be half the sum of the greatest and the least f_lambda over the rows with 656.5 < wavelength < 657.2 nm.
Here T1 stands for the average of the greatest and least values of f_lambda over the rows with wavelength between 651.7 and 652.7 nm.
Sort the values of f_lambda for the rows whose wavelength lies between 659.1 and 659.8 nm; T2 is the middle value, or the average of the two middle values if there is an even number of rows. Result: 0.03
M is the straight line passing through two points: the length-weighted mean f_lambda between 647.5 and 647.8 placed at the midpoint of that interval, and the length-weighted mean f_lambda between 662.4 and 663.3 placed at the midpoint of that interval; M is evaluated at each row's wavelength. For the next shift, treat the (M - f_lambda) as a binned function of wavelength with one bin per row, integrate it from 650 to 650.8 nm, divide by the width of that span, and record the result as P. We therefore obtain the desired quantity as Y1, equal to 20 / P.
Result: 872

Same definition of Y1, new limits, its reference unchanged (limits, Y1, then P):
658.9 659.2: 296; 0.068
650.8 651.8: 1642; 0.012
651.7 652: -1956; -0.010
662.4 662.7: -1250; -0.016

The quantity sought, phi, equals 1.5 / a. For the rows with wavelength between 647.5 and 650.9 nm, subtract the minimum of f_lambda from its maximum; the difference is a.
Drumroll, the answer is 19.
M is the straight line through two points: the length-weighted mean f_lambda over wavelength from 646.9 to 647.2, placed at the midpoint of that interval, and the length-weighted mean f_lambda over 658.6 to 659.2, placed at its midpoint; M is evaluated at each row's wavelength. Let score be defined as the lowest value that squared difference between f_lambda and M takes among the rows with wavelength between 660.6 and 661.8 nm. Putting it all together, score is 0.0013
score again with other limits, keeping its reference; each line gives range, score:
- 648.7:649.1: 0.0034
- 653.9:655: 0.0008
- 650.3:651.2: 0.0002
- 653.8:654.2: 0.0004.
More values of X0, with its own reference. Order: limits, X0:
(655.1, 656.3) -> 0.017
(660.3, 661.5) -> -0.023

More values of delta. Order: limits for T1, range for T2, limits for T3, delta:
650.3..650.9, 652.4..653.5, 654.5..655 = 0.02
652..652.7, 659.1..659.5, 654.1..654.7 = 0.03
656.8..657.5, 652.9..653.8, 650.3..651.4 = -0.07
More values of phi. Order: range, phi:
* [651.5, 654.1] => 107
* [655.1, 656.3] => 94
